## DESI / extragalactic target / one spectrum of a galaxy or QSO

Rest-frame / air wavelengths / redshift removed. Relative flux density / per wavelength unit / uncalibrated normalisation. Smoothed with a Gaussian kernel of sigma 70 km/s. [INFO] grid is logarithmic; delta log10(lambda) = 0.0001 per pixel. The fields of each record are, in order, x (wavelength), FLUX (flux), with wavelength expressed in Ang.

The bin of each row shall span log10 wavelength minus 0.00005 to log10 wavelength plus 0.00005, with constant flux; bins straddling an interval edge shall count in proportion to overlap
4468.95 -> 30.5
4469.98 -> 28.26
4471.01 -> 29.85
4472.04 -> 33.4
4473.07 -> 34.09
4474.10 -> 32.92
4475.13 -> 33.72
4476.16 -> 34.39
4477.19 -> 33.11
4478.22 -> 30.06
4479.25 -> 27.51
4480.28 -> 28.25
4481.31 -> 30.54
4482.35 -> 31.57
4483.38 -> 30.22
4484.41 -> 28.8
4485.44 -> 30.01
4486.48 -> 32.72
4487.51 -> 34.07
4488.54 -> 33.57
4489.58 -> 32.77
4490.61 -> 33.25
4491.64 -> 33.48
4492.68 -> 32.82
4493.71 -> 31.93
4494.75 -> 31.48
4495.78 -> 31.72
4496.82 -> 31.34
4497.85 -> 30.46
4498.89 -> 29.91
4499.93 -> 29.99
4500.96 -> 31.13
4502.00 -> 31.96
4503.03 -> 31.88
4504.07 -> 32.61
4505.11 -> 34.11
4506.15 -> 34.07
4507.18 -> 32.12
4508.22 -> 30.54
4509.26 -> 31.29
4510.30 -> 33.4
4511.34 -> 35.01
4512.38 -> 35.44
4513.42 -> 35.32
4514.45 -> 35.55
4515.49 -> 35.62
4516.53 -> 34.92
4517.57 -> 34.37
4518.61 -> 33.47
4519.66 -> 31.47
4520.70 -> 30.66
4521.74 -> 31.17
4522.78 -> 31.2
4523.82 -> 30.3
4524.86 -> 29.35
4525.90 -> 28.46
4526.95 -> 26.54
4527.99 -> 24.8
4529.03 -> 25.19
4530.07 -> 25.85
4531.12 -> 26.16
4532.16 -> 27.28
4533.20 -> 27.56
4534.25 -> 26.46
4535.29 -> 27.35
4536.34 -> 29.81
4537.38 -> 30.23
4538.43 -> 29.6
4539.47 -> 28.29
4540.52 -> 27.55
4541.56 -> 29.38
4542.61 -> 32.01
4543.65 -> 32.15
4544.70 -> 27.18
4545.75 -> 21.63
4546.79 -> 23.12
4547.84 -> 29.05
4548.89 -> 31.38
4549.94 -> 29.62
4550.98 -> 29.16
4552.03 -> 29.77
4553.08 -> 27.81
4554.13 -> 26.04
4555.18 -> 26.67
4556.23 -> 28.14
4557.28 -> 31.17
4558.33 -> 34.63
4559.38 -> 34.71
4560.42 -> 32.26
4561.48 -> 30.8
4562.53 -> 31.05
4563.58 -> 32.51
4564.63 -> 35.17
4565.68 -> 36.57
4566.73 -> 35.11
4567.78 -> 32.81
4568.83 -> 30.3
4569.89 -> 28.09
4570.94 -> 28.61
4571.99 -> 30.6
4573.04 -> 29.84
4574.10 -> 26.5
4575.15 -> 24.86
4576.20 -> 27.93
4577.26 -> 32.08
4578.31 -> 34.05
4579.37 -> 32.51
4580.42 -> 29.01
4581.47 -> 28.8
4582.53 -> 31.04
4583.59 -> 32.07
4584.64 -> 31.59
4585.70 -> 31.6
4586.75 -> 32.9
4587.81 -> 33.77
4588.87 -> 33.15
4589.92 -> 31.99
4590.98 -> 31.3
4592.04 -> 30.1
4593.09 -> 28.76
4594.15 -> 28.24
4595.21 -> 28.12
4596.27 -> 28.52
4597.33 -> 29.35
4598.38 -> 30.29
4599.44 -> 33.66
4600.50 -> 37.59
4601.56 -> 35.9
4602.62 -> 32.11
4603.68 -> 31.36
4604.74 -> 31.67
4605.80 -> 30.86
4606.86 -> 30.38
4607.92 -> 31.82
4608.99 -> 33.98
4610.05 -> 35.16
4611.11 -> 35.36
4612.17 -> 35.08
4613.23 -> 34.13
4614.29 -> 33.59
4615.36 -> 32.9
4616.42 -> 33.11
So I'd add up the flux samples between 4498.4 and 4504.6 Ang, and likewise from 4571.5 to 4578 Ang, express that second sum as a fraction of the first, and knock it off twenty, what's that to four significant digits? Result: 19.08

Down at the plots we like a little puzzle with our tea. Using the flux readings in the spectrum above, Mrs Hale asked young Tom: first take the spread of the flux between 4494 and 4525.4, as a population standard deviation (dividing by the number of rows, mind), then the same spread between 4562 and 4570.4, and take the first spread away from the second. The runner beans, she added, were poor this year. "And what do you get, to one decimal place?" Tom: 0.8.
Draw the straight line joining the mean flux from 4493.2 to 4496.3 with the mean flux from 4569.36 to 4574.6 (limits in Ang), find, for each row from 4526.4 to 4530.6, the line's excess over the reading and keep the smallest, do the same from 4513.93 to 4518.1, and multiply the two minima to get -18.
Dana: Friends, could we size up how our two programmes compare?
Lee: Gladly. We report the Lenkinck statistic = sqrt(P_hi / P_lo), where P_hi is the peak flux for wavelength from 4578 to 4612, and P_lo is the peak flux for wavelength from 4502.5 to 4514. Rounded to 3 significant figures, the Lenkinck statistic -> 1.03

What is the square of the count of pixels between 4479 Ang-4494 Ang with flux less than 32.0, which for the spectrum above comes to 64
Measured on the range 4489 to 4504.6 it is 100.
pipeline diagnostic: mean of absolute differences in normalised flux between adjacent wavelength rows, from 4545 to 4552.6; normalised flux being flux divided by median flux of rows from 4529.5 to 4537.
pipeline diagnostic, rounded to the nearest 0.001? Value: 0.077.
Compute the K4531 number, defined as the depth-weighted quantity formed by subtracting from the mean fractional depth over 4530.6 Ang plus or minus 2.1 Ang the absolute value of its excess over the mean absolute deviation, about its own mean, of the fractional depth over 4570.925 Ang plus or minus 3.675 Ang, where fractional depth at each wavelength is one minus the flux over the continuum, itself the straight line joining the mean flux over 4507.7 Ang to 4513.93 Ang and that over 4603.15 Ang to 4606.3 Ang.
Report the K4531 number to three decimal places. 0.048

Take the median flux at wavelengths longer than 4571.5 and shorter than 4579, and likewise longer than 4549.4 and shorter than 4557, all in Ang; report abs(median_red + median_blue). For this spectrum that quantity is 58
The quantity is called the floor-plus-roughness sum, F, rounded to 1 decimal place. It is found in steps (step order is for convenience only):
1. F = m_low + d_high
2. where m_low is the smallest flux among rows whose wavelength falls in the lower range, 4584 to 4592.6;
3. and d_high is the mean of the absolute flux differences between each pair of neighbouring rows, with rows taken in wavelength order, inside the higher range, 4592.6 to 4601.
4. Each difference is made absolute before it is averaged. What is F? 31.5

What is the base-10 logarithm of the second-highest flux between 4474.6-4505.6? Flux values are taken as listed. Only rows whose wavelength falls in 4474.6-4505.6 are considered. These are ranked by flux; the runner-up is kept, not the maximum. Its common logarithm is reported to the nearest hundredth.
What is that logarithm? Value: 1.53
